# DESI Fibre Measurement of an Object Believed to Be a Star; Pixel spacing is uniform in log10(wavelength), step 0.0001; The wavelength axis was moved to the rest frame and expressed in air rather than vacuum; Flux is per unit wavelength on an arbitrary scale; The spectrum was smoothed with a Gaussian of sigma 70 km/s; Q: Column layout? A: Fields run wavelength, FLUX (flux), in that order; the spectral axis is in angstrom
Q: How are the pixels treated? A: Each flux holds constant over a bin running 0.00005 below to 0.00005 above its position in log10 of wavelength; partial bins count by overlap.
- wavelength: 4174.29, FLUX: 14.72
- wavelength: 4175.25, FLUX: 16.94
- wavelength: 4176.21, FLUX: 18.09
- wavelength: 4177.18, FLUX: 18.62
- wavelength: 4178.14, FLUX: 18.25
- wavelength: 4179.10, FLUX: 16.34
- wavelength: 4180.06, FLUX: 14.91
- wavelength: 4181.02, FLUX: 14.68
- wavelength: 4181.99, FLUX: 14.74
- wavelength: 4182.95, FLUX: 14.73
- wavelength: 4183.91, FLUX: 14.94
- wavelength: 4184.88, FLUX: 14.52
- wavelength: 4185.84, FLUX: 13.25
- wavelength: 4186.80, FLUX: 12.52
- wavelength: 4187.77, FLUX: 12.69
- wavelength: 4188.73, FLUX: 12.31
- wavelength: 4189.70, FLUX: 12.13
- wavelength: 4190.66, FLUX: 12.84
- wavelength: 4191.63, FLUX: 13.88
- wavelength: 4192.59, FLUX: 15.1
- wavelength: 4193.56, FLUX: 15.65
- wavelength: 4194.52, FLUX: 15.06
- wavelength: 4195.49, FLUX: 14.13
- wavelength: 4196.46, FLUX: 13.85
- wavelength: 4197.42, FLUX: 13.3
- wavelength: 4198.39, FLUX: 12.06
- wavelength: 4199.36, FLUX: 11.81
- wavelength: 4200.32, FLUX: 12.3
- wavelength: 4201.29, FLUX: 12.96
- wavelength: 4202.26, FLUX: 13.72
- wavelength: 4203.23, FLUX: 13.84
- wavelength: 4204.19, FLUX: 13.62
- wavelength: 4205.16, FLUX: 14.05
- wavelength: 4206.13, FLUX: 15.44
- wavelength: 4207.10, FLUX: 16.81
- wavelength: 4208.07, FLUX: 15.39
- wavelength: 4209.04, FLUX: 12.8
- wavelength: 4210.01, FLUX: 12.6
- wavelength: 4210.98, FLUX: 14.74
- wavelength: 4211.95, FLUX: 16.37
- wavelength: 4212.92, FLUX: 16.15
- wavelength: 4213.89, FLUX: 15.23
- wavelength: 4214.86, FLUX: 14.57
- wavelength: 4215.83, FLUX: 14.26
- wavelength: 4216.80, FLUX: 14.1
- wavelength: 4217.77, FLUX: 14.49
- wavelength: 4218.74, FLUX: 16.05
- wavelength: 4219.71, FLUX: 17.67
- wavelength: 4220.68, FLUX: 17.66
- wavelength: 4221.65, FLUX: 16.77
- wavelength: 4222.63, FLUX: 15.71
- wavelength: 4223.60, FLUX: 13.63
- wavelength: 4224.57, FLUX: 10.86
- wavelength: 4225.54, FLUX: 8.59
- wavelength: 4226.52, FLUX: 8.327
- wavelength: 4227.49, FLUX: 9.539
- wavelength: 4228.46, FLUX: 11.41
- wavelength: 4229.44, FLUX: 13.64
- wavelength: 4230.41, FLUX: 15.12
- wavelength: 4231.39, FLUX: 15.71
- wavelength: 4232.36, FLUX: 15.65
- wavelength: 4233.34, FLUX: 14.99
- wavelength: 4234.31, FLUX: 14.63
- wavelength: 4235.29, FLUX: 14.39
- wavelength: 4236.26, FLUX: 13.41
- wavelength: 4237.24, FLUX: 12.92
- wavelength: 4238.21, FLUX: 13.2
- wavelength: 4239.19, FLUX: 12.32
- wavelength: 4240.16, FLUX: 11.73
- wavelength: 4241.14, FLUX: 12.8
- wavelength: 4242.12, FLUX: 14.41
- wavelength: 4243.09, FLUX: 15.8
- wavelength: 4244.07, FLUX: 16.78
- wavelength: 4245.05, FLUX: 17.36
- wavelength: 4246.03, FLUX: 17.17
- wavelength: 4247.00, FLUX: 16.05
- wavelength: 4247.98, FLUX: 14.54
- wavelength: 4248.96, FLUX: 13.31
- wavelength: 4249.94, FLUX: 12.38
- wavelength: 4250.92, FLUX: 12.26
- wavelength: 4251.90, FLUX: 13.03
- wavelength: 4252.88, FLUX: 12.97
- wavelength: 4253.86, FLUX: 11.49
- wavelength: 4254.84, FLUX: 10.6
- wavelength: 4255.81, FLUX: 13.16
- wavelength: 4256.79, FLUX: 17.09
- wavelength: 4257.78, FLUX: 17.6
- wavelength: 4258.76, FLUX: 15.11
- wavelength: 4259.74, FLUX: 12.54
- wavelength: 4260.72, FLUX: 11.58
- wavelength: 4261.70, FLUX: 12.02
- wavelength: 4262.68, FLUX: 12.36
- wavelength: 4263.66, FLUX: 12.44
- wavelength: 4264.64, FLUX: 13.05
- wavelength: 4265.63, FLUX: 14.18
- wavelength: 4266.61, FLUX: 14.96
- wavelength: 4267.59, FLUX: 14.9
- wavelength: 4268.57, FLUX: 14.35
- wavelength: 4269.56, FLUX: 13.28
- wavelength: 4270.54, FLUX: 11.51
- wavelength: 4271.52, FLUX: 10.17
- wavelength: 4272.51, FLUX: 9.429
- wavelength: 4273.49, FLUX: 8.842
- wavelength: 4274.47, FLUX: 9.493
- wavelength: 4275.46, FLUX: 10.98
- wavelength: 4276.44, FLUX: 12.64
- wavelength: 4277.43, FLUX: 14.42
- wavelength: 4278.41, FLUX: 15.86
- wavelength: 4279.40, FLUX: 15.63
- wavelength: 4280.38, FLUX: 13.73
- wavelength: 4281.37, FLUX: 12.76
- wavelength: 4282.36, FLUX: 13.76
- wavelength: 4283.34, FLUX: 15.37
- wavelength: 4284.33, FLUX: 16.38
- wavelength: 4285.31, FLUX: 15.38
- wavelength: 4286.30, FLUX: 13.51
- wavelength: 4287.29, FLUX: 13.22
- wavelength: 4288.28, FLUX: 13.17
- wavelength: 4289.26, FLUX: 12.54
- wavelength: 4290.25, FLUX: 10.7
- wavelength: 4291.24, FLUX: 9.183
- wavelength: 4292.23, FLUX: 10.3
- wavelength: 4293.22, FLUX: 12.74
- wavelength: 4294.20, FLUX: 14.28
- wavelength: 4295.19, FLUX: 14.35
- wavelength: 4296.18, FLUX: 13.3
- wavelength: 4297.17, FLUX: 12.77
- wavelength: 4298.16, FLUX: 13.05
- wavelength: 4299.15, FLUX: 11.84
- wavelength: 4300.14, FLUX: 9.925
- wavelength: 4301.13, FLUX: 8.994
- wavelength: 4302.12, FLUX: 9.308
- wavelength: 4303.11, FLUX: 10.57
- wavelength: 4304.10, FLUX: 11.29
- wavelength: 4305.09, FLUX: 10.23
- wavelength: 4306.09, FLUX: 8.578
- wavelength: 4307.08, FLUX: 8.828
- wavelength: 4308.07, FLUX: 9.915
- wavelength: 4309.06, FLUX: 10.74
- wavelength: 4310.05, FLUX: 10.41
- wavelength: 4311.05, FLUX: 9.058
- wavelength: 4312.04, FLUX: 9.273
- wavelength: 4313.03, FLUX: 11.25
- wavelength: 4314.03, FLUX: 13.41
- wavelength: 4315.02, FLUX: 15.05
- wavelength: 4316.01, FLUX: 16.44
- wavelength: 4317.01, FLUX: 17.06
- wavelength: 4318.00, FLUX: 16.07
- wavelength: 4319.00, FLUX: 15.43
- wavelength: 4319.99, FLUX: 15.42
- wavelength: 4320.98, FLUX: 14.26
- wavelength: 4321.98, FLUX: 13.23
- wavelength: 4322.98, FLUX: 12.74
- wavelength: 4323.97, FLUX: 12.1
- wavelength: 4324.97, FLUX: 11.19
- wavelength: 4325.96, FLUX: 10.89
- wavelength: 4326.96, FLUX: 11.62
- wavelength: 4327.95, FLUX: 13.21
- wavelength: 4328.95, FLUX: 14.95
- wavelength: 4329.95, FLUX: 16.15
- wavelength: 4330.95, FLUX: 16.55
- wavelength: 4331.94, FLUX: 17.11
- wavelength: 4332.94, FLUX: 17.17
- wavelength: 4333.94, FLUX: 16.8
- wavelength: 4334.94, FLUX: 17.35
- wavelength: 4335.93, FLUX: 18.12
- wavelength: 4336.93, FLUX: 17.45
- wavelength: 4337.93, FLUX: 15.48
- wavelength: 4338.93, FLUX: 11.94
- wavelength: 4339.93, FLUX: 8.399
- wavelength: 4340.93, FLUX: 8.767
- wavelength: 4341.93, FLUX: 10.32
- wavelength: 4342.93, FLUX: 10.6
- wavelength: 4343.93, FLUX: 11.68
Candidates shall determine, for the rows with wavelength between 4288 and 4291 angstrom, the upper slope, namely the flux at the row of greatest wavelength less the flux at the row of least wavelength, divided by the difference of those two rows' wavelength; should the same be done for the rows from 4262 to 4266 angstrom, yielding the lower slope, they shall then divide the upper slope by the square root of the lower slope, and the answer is -1.6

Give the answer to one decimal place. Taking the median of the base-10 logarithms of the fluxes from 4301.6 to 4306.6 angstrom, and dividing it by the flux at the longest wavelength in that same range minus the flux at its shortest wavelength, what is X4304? -1.4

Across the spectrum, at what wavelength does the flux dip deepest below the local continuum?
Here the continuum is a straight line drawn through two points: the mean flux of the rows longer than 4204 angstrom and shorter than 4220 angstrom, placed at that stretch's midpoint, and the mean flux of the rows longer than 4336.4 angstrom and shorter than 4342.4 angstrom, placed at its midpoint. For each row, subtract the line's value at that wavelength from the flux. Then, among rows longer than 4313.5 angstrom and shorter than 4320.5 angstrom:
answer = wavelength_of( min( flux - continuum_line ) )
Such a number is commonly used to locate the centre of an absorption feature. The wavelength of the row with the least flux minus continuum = 4314.03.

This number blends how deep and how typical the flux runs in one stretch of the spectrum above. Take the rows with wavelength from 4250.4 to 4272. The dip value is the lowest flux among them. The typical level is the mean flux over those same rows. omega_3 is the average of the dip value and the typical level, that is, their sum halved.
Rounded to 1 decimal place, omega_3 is 11.7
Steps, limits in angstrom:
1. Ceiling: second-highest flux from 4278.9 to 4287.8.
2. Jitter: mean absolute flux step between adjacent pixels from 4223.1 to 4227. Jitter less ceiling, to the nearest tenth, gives -13.9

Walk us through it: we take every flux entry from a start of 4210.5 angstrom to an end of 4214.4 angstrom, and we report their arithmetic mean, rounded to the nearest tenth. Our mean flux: 15.6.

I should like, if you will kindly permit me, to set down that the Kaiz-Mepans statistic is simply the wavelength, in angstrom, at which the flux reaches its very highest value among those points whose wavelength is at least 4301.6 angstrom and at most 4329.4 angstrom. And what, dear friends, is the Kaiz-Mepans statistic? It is 4317.01 angstrom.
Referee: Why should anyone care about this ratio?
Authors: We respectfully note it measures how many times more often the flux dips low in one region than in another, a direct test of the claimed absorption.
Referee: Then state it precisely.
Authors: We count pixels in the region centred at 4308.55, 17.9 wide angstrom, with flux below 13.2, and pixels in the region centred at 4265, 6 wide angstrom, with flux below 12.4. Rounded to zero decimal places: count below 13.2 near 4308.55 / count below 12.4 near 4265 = 14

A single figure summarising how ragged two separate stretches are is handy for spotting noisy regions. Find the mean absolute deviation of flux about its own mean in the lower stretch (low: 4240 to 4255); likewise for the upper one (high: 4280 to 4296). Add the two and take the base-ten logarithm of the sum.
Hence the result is 0.51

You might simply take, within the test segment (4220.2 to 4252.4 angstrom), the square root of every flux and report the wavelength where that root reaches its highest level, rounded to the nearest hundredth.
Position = 4220.68 angstrom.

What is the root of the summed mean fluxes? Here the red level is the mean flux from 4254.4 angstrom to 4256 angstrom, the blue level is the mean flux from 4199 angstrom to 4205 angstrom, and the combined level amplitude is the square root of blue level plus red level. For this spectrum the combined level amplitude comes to 4.99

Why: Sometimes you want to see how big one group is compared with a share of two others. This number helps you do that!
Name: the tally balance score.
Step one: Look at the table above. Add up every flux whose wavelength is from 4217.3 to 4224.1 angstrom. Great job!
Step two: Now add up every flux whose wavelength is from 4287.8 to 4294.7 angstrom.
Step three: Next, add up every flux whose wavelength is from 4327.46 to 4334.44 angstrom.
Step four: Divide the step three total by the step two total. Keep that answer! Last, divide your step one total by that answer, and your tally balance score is 83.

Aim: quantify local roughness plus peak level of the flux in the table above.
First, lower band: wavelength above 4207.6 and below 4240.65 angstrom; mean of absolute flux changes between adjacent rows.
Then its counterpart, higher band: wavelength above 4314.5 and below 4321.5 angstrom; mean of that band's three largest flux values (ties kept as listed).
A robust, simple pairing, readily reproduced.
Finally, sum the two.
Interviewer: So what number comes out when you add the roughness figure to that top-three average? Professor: 17.5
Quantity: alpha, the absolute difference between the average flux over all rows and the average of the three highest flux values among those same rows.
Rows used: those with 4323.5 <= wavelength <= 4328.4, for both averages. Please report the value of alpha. 0.51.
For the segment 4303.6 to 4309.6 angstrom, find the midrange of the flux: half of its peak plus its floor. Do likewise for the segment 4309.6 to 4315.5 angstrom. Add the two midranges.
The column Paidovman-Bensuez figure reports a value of 22.0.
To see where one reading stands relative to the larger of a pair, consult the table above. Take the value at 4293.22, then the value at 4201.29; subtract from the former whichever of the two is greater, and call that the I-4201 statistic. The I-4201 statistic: -0.22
